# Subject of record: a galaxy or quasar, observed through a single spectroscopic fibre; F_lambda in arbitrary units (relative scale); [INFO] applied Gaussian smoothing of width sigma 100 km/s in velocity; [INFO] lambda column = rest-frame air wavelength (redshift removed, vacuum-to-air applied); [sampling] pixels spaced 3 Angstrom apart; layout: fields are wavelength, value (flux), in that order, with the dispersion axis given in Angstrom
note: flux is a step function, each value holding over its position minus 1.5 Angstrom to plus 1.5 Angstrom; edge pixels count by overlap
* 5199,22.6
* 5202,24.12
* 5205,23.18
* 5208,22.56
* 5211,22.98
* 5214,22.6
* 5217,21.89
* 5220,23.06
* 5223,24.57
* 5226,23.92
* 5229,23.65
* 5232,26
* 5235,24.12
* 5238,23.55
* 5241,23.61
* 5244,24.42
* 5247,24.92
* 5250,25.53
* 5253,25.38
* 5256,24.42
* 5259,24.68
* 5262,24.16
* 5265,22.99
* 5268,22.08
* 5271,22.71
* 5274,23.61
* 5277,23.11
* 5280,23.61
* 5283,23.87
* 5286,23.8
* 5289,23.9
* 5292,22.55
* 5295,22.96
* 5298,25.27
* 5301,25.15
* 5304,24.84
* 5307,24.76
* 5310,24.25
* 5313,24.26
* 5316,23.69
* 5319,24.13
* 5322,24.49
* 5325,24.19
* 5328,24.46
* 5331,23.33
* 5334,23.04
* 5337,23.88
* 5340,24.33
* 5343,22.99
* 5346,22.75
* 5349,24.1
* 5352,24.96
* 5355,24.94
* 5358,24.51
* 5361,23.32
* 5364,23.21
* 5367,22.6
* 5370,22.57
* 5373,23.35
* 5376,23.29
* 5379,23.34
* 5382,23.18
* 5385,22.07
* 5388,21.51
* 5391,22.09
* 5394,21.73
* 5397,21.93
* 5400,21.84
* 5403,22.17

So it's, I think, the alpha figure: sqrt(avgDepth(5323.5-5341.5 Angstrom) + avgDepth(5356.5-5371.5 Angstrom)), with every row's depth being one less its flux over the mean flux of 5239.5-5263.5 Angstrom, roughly 0.30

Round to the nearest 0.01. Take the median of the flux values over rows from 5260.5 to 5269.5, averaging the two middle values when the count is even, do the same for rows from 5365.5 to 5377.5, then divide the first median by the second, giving 1.00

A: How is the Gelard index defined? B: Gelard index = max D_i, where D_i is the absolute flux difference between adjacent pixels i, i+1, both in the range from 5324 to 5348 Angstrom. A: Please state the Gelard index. 1.3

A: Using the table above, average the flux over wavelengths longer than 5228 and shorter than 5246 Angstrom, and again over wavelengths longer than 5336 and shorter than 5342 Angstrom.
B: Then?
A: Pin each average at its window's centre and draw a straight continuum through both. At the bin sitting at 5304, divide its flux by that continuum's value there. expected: 1.03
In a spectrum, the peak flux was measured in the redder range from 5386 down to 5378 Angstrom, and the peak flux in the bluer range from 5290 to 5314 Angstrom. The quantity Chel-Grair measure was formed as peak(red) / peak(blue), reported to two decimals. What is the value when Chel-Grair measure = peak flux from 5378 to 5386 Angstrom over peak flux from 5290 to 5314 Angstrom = 0.92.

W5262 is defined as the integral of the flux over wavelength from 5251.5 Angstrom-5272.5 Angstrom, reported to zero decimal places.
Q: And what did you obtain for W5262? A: 499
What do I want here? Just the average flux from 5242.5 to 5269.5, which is 24.3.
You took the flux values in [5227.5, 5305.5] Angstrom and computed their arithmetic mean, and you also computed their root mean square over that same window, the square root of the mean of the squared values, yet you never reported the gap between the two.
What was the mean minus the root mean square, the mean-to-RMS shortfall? -0.020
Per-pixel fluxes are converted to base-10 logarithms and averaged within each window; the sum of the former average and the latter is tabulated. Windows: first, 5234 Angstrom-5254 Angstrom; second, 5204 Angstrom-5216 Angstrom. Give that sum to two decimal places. 2.75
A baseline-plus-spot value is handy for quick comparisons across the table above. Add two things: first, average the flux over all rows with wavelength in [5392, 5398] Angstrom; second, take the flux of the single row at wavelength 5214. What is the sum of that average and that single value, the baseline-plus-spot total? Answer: 44.4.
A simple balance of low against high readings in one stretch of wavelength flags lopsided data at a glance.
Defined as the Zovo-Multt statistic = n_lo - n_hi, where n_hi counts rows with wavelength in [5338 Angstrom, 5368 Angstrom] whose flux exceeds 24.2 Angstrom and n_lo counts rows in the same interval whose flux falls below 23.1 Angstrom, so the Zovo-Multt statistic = -1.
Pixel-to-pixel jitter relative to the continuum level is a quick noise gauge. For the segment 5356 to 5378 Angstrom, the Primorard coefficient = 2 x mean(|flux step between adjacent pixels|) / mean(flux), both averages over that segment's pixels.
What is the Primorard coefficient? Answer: 0.040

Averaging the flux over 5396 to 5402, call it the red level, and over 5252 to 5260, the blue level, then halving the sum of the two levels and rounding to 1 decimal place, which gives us 23.4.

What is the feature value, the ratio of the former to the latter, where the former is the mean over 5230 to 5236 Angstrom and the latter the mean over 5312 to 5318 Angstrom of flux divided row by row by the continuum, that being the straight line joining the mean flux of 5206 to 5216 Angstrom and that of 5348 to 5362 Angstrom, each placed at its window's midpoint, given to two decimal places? 1.09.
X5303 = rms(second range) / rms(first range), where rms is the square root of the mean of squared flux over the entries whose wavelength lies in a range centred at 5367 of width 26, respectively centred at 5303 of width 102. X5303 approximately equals 0.98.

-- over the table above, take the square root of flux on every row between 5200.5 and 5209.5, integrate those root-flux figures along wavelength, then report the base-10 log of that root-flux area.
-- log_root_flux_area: 1.64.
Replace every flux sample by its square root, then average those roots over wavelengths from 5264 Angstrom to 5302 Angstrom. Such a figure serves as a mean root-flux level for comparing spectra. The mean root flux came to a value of 4.85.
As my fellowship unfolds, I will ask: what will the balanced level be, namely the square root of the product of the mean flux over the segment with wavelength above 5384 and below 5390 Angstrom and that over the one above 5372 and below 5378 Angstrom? 22.5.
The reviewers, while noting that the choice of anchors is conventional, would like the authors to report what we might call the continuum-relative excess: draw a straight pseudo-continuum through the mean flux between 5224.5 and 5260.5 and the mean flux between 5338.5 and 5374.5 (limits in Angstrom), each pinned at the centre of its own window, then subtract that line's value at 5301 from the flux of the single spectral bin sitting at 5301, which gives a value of 1.1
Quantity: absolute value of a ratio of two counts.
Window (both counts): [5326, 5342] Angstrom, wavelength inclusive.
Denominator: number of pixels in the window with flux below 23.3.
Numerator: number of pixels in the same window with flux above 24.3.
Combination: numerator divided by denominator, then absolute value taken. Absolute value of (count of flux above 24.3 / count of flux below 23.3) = 2.0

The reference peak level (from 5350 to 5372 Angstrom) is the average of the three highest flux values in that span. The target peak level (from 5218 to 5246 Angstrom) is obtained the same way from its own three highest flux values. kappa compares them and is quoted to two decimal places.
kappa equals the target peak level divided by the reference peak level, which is 1.01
